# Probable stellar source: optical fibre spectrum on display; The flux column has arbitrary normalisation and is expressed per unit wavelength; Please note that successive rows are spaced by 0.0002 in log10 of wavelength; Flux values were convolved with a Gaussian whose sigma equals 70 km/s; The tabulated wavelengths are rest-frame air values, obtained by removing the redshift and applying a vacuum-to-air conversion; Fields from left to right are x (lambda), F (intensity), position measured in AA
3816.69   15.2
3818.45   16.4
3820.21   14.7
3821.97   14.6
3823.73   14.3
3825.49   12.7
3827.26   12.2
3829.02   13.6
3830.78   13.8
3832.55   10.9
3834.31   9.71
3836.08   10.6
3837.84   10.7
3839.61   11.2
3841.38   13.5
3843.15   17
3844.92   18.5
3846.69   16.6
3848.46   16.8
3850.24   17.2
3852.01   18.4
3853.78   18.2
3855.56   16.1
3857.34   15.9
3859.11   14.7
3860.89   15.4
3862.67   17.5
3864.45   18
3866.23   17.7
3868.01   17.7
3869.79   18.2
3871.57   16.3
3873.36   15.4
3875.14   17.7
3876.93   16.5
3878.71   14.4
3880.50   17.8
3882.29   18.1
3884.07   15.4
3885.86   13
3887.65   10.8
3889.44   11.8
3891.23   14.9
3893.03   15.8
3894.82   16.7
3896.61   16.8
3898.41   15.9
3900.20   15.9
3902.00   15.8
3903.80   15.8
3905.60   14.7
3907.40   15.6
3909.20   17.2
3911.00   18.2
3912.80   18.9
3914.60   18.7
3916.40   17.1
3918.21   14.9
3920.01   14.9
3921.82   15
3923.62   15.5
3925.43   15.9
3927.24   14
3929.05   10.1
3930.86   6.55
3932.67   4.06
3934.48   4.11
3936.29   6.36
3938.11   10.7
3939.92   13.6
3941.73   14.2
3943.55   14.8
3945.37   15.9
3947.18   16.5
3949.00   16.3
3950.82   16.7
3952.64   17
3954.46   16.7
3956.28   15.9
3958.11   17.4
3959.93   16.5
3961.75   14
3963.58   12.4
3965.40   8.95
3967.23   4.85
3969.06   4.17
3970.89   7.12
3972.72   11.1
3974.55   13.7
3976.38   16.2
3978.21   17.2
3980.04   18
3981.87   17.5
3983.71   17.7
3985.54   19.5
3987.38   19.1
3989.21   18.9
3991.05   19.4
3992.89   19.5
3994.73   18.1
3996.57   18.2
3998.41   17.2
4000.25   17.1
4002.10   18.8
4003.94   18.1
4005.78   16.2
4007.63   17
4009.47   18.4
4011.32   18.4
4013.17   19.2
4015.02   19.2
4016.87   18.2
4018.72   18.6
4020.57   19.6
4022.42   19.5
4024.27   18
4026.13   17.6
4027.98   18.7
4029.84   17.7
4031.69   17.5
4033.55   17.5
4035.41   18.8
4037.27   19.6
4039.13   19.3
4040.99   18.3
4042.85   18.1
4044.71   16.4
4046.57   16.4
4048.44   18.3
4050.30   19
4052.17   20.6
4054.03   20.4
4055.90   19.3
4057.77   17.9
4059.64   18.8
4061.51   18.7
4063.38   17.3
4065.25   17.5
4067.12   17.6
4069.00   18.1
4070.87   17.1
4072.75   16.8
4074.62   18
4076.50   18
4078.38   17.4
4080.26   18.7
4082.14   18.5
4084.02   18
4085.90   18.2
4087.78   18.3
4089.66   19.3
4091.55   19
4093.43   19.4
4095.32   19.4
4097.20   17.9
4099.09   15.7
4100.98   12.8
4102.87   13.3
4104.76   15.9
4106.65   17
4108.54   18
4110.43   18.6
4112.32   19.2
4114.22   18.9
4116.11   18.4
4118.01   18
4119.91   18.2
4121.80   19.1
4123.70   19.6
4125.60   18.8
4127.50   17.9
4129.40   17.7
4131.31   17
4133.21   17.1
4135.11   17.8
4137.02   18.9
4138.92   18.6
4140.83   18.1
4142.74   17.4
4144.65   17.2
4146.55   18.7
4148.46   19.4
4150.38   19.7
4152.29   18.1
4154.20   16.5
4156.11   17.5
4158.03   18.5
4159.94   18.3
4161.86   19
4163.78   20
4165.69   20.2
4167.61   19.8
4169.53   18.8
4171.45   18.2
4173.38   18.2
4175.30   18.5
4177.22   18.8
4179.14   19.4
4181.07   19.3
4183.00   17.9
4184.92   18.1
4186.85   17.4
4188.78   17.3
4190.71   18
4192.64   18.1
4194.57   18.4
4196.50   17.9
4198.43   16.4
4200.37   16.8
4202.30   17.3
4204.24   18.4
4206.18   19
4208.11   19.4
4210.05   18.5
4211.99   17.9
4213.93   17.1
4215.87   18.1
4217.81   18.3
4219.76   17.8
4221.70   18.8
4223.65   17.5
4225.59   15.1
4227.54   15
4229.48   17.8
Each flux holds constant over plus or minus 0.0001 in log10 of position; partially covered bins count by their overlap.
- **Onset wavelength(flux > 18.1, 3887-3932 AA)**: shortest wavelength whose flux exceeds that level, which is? 3911.00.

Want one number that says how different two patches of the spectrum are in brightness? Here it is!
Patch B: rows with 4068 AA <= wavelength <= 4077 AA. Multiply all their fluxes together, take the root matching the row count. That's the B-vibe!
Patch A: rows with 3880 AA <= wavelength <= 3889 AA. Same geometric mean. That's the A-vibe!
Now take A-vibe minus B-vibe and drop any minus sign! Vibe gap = 2.8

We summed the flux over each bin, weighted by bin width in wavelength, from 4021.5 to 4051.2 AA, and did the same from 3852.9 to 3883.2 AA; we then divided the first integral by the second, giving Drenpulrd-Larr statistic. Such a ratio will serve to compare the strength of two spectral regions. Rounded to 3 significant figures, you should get 1.06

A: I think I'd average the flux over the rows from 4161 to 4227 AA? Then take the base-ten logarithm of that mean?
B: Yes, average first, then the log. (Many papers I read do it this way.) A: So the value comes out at 1.26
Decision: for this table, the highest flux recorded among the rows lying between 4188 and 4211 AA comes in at 19.4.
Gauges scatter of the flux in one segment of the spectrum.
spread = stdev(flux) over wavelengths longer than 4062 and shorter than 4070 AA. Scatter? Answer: 0.3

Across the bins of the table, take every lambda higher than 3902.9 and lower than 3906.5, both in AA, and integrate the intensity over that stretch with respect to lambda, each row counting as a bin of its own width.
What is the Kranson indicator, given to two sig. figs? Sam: 55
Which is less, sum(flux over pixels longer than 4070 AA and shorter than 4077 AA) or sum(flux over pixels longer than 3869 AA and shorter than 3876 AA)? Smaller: 68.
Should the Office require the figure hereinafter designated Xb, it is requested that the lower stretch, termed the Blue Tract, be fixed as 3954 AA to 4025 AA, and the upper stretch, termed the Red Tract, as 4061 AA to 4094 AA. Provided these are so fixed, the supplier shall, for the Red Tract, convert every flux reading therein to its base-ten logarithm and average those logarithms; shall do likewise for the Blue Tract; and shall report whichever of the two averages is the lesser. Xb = 1.191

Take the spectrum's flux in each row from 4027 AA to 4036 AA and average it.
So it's 18.0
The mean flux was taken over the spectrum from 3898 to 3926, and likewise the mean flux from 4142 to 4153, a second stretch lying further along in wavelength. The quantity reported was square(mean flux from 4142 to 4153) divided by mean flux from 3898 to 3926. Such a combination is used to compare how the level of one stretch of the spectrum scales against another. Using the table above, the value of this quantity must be 20.9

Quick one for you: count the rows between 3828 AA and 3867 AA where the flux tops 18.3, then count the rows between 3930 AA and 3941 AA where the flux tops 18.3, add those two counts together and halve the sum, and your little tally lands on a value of 1.0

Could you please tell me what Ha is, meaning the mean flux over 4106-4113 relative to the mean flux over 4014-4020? 1.0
